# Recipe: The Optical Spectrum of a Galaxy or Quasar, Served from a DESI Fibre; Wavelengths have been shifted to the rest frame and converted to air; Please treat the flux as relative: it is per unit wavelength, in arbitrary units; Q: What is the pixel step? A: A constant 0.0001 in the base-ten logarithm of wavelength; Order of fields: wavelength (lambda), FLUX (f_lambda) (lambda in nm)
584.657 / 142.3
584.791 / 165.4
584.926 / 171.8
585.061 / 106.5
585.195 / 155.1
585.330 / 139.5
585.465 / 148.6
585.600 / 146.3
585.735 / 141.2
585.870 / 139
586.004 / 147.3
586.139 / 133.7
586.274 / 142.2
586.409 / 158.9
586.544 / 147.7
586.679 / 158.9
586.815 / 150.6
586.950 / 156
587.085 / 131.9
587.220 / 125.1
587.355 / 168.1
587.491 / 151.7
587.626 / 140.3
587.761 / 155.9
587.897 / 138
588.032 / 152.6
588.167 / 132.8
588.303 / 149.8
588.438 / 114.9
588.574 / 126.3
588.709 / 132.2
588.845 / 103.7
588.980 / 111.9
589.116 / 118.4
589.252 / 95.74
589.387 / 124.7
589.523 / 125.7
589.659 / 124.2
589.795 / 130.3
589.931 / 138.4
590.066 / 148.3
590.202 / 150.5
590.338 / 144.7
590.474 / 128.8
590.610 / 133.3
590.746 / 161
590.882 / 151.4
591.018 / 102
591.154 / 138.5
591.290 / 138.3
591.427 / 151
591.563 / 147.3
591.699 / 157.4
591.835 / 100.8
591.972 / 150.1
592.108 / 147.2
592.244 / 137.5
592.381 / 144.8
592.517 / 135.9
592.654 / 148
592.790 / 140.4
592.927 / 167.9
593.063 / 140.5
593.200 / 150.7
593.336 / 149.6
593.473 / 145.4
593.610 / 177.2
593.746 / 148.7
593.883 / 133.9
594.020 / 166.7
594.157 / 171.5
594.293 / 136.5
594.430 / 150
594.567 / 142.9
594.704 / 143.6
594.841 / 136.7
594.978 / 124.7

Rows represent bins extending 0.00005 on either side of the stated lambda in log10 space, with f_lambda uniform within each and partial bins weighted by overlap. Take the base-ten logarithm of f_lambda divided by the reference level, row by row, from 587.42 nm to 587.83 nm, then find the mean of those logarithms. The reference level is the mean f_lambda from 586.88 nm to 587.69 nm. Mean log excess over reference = 0.011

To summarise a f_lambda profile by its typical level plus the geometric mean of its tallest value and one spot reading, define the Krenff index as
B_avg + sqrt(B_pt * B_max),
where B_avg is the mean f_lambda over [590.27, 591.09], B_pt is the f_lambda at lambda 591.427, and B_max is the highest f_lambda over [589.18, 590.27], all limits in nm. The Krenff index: 287.6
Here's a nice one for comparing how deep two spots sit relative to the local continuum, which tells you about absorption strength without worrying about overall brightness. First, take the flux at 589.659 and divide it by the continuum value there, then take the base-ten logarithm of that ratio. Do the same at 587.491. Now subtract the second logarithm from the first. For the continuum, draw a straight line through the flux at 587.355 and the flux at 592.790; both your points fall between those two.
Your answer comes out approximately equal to -0.057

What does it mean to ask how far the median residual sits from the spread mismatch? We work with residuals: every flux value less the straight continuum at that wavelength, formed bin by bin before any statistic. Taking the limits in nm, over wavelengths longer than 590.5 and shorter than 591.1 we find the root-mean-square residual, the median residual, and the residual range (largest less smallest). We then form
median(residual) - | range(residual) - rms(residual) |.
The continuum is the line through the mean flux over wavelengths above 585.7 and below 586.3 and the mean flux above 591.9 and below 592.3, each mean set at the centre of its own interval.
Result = -37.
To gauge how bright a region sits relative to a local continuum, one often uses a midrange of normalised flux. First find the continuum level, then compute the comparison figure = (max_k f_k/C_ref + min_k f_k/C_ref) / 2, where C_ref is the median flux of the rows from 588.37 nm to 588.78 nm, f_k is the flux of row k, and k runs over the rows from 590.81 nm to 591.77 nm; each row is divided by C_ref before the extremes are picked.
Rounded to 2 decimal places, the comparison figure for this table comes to 1.03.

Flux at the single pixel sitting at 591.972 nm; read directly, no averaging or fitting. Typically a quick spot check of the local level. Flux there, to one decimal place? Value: 150.1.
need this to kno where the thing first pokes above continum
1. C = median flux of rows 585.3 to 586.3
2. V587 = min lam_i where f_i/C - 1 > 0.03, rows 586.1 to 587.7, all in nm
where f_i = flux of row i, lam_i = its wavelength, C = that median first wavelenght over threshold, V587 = 586.409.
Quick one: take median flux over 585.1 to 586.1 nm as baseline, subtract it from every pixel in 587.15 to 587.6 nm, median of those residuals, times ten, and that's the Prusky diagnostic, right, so 54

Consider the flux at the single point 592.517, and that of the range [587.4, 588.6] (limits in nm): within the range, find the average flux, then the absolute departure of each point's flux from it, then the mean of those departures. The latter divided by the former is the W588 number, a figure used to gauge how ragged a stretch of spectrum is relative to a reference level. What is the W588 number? 0.0802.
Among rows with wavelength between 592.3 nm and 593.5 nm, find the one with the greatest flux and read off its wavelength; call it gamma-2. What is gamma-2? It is 592.927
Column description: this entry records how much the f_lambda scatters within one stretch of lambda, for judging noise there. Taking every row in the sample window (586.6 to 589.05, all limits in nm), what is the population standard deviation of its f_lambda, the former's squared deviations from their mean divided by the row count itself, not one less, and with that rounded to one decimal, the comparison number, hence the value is 17.4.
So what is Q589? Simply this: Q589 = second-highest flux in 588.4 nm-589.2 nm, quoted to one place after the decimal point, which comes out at 126.3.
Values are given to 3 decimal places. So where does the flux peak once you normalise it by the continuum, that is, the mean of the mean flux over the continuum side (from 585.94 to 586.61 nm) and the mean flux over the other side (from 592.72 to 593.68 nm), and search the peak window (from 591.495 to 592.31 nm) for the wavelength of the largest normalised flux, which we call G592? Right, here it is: 591.699 nm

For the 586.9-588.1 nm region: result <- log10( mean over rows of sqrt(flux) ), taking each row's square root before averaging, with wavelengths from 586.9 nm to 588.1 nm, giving 1.083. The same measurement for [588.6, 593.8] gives 1.069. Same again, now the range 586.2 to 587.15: 1.087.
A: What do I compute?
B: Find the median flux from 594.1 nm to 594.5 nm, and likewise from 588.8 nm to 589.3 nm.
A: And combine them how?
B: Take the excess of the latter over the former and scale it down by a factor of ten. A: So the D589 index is -4.2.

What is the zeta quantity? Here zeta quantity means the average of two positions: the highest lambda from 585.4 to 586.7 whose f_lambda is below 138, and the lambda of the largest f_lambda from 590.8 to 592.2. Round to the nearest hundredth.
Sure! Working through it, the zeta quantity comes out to 588.92 nm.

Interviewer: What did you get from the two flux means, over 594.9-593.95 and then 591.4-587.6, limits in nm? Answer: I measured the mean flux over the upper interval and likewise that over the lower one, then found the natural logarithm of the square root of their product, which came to 4.95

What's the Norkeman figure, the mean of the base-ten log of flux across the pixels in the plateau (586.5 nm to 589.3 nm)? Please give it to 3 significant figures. 2.13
